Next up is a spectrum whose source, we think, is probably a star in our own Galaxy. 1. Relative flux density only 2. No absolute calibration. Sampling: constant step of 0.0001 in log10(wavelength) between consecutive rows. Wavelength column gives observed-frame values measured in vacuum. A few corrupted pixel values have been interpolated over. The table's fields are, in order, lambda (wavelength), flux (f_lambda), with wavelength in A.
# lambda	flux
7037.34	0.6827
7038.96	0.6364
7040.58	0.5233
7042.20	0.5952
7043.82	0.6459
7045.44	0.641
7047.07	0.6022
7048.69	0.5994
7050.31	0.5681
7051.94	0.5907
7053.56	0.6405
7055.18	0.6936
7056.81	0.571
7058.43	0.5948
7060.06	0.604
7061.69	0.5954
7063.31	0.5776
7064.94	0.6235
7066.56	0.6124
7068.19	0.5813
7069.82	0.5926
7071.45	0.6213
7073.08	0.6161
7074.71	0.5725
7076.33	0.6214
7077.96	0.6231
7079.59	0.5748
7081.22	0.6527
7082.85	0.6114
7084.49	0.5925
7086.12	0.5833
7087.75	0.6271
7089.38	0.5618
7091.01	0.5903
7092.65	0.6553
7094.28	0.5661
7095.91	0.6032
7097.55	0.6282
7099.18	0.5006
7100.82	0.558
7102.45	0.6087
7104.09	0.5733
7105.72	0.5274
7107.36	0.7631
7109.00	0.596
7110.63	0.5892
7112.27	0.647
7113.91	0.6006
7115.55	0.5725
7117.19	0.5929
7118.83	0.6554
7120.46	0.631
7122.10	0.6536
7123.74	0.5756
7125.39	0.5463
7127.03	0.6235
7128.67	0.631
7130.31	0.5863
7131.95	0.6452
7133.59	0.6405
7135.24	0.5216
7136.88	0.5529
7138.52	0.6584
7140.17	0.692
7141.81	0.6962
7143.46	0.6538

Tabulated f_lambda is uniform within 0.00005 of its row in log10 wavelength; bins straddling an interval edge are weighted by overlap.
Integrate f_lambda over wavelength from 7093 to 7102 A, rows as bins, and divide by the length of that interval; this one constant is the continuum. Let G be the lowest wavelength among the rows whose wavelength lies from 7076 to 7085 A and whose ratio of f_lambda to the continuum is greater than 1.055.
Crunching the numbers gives 7076.33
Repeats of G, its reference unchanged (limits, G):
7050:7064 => 7053.56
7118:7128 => 7118.83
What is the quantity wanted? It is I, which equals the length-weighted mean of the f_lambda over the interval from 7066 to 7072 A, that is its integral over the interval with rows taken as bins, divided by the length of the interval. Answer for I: 0.600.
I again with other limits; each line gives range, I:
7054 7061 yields 0.616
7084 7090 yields 0.593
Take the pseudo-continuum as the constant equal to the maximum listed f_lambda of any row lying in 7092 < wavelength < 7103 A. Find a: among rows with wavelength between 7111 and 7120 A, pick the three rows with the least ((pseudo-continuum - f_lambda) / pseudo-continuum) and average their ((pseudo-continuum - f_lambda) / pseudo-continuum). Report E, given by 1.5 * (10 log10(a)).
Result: -22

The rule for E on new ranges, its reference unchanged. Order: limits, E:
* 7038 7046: -25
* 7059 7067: -18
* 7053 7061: -28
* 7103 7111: -31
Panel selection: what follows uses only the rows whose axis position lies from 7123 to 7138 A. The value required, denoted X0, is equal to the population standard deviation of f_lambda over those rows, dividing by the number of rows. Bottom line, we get 0.043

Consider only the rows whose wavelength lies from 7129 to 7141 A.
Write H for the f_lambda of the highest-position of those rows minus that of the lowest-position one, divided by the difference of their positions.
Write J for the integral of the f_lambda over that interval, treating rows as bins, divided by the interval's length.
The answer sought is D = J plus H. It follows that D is 0.63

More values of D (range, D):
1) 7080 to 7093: 0.61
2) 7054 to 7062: 0.60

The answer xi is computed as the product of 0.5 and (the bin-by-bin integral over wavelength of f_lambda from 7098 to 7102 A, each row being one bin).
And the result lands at 1.09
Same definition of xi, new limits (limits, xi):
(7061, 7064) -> 0.88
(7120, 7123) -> 0.96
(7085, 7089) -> 1.20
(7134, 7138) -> 1.11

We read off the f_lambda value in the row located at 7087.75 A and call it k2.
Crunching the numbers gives 0.6271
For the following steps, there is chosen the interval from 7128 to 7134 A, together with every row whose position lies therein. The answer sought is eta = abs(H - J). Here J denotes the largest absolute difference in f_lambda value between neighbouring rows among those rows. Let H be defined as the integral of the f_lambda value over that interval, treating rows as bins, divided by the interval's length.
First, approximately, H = 0.625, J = 0.059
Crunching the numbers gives 0.566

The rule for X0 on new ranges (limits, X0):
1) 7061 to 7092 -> 0.023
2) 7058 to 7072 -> 0.015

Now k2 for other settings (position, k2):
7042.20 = 0.5952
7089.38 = 0.5618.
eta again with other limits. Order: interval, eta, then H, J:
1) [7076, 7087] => 0.530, 0.608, 0.078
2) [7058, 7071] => 0.552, 0.598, 0.046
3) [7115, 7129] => 0.531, 0.609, 0.078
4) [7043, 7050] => 0.580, 0.618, 0.039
